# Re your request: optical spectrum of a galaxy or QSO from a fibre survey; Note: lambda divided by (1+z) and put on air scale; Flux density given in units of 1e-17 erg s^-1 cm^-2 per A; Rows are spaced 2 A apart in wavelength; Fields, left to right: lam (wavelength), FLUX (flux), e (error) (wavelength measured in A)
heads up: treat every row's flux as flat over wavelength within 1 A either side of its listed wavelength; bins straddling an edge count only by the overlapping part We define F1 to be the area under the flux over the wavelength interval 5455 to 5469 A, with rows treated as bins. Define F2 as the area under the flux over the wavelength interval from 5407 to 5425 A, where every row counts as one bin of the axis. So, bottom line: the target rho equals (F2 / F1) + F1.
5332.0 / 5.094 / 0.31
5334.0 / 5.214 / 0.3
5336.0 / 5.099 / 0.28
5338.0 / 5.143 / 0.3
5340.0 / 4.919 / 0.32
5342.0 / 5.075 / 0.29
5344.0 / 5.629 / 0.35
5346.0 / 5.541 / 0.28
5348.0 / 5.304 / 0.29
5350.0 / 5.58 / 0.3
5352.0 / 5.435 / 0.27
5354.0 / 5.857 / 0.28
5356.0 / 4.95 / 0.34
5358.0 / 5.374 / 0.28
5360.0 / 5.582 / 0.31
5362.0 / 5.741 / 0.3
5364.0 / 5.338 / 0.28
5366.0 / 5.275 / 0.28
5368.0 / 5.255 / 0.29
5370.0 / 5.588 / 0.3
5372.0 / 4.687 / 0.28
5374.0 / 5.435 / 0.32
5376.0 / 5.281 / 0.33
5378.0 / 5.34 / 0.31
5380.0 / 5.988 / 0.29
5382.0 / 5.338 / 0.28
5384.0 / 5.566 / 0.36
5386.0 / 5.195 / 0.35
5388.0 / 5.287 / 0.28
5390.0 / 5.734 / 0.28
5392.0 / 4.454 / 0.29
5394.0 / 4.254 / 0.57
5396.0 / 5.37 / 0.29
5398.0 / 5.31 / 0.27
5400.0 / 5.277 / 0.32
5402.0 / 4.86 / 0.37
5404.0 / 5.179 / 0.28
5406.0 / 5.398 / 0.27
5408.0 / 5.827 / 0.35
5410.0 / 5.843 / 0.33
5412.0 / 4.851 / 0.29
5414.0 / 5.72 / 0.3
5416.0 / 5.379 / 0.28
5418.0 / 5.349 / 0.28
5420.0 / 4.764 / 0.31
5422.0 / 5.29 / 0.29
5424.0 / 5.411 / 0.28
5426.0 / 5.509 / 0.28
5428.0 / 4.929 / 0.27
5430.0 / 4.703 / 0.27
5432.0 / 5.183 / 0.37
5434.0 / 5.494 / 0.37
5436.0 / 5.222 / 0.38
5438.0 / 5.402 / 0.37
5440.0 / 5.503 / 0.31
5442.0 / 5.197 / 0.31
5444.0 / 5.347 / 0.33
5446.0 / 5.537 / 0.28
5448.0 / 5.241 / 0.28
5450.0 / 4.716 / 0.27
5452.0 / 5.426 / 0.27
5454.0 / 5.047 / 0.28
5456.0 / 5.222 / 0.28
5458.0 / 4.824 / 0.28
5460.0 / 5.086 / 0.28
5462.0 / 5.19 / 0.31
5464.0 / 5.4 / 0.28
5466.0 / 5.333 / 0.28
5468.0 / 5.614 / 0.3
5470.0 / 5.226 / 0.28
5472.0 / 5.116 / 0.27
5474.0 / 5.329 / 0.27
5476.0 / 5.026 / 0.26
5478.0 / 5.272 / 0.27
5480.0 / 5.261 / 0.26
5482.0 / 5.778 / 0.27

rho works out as 75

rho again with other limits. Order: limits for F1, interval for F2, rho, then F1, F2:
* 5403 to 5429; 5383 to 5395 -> 139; 139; 61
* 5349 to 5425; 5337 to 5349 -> 405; 405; 63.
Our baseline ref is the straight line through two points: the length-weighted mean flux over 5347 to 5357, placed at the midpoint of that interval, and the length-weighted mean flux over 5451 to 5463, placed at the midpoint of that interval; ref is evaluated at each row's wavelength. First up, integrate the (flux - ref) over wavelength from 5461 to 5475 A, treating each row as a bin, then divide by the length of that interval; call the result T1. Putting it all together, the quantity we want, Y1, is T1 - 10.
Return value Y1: -9.8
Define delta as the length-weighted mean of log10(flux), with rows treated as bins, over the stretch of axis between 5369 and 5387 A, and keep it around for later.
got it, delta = 0.730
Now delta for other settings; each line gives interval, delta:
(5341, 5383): 0.733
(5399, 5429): 0.724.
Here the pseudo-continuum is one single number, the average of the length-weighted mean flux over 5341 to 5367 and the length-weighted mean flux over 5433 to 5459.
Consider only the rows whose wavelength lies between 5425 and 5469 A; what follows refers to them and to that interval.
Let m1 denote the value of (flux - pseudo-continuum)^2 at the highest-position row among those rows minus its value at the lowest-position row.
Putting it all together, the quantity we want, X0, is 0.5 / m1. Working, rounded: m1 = 0.05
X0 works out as 11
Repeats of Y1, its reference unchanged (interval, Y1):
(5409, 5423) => -9.9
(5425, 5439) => -10.0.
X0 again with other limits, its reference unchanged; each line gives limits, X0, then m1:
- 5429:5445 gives -1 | -0.41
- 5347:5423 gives 408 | 0.00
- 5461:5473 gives 18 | 0.03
